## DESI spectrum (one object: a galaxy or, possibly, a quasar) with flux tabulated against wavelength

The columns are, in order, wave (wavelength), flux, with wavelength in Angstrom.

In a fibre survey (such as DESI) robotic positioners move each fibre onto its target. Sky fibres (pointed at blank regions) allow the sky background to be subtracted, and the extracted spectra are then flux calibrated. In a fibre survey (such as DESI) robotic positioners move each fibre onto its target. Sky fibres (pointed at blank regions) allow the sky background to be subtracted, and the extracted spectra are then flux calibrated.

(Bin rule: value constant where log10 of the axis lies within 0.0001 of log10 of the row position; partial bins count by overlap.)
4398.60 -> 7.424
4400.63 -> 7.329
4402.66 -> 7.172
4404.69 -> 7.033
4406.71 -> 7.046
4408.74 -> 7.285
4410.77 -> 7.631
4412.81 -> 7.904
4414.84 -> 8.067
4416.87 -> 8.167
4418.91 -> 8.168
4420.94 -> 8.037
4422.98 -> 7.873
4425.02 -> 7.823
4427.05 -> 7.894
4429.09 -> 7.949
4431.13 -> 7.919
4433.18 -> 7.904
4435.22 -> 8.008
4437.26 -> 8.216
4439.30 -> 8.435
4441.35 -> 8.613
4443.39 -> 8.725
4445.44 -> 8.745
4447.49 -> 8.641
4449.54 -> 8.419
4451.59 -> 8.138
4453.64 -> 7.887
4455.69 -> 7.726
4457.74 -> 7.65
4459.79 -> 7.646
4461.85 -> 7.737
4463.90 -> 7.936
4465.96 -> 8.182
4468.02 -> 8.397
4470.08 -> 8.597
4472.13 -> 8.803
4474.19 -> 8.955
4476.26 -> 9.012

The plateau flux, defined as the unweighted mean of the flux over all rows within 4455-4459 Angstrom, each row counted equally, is 7.69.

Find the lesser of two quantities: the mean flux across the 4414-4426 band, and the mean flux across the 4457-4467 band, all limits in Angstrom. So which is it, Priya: 7.83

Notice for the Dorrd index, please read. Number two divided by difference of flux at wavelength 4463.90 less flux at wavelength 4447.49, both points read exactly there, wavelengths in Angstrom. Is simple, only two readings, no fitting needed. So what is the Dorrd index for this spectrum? -2.8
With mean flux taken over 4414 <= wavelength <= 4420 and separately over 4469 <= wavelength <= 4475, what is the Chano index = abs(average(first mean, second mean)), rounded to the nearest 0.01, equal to 8.46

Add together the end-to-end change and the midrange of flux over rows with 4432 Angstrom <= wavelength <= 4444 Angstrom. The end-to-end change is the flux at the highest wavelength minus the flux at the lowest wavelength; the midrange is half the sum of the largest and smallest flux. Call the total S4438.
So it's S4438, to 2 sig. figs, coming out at 9.1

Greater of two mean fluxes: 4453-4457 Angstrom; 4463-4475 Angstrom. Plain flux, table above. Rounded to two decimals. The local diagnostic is 8.48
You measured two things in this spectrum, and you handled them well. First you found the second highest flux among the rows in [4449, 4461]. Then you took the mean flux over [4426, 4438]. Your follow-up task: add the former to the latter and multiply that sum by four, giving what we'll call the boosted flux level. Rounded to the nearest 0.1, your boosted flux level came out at 64.5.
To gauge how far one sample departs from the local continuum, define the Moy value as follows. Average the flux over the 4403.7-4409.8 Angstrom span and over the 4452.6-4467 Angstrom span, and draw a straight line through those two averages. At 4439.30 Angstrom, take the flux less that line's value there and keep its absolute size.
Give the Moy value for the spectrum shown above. 0.88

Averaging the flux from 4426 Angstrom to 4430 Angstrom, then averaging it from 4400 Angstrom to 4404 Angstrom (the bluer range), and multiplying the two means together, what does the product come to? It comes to 57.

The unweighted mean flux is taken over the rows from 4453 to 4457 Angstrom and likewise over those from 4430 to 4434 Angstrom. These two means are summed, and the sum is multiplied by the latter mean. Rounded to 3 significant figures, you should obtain 124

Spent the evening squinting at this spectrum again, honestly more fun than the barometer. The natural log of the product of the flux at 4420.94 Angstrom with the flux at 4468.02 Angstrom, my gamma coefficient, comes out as 4.21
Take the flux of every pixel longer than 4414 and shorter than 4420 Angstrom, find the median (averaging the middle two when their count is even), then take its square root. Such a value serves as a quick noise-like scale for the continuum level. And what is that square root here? 2.86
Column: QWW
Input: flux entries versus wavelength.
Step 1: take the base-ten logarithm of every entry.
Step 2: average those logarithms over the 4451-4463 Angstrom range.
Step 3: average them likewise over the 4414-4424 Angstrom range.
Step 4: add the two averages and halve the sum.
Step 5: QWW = 0.899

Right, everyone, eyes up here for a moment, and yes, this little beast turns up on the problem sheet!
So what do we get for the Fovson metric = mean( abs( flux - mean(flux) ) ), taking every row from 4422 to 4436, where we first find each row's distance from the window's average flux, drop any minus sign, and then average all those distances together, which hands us 0.04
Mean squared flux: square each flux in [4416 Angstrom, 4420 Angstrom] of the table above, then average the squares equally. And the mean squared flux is 67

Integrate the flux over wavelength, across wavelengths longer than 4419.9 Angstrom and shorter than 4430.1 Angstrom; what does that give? 81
